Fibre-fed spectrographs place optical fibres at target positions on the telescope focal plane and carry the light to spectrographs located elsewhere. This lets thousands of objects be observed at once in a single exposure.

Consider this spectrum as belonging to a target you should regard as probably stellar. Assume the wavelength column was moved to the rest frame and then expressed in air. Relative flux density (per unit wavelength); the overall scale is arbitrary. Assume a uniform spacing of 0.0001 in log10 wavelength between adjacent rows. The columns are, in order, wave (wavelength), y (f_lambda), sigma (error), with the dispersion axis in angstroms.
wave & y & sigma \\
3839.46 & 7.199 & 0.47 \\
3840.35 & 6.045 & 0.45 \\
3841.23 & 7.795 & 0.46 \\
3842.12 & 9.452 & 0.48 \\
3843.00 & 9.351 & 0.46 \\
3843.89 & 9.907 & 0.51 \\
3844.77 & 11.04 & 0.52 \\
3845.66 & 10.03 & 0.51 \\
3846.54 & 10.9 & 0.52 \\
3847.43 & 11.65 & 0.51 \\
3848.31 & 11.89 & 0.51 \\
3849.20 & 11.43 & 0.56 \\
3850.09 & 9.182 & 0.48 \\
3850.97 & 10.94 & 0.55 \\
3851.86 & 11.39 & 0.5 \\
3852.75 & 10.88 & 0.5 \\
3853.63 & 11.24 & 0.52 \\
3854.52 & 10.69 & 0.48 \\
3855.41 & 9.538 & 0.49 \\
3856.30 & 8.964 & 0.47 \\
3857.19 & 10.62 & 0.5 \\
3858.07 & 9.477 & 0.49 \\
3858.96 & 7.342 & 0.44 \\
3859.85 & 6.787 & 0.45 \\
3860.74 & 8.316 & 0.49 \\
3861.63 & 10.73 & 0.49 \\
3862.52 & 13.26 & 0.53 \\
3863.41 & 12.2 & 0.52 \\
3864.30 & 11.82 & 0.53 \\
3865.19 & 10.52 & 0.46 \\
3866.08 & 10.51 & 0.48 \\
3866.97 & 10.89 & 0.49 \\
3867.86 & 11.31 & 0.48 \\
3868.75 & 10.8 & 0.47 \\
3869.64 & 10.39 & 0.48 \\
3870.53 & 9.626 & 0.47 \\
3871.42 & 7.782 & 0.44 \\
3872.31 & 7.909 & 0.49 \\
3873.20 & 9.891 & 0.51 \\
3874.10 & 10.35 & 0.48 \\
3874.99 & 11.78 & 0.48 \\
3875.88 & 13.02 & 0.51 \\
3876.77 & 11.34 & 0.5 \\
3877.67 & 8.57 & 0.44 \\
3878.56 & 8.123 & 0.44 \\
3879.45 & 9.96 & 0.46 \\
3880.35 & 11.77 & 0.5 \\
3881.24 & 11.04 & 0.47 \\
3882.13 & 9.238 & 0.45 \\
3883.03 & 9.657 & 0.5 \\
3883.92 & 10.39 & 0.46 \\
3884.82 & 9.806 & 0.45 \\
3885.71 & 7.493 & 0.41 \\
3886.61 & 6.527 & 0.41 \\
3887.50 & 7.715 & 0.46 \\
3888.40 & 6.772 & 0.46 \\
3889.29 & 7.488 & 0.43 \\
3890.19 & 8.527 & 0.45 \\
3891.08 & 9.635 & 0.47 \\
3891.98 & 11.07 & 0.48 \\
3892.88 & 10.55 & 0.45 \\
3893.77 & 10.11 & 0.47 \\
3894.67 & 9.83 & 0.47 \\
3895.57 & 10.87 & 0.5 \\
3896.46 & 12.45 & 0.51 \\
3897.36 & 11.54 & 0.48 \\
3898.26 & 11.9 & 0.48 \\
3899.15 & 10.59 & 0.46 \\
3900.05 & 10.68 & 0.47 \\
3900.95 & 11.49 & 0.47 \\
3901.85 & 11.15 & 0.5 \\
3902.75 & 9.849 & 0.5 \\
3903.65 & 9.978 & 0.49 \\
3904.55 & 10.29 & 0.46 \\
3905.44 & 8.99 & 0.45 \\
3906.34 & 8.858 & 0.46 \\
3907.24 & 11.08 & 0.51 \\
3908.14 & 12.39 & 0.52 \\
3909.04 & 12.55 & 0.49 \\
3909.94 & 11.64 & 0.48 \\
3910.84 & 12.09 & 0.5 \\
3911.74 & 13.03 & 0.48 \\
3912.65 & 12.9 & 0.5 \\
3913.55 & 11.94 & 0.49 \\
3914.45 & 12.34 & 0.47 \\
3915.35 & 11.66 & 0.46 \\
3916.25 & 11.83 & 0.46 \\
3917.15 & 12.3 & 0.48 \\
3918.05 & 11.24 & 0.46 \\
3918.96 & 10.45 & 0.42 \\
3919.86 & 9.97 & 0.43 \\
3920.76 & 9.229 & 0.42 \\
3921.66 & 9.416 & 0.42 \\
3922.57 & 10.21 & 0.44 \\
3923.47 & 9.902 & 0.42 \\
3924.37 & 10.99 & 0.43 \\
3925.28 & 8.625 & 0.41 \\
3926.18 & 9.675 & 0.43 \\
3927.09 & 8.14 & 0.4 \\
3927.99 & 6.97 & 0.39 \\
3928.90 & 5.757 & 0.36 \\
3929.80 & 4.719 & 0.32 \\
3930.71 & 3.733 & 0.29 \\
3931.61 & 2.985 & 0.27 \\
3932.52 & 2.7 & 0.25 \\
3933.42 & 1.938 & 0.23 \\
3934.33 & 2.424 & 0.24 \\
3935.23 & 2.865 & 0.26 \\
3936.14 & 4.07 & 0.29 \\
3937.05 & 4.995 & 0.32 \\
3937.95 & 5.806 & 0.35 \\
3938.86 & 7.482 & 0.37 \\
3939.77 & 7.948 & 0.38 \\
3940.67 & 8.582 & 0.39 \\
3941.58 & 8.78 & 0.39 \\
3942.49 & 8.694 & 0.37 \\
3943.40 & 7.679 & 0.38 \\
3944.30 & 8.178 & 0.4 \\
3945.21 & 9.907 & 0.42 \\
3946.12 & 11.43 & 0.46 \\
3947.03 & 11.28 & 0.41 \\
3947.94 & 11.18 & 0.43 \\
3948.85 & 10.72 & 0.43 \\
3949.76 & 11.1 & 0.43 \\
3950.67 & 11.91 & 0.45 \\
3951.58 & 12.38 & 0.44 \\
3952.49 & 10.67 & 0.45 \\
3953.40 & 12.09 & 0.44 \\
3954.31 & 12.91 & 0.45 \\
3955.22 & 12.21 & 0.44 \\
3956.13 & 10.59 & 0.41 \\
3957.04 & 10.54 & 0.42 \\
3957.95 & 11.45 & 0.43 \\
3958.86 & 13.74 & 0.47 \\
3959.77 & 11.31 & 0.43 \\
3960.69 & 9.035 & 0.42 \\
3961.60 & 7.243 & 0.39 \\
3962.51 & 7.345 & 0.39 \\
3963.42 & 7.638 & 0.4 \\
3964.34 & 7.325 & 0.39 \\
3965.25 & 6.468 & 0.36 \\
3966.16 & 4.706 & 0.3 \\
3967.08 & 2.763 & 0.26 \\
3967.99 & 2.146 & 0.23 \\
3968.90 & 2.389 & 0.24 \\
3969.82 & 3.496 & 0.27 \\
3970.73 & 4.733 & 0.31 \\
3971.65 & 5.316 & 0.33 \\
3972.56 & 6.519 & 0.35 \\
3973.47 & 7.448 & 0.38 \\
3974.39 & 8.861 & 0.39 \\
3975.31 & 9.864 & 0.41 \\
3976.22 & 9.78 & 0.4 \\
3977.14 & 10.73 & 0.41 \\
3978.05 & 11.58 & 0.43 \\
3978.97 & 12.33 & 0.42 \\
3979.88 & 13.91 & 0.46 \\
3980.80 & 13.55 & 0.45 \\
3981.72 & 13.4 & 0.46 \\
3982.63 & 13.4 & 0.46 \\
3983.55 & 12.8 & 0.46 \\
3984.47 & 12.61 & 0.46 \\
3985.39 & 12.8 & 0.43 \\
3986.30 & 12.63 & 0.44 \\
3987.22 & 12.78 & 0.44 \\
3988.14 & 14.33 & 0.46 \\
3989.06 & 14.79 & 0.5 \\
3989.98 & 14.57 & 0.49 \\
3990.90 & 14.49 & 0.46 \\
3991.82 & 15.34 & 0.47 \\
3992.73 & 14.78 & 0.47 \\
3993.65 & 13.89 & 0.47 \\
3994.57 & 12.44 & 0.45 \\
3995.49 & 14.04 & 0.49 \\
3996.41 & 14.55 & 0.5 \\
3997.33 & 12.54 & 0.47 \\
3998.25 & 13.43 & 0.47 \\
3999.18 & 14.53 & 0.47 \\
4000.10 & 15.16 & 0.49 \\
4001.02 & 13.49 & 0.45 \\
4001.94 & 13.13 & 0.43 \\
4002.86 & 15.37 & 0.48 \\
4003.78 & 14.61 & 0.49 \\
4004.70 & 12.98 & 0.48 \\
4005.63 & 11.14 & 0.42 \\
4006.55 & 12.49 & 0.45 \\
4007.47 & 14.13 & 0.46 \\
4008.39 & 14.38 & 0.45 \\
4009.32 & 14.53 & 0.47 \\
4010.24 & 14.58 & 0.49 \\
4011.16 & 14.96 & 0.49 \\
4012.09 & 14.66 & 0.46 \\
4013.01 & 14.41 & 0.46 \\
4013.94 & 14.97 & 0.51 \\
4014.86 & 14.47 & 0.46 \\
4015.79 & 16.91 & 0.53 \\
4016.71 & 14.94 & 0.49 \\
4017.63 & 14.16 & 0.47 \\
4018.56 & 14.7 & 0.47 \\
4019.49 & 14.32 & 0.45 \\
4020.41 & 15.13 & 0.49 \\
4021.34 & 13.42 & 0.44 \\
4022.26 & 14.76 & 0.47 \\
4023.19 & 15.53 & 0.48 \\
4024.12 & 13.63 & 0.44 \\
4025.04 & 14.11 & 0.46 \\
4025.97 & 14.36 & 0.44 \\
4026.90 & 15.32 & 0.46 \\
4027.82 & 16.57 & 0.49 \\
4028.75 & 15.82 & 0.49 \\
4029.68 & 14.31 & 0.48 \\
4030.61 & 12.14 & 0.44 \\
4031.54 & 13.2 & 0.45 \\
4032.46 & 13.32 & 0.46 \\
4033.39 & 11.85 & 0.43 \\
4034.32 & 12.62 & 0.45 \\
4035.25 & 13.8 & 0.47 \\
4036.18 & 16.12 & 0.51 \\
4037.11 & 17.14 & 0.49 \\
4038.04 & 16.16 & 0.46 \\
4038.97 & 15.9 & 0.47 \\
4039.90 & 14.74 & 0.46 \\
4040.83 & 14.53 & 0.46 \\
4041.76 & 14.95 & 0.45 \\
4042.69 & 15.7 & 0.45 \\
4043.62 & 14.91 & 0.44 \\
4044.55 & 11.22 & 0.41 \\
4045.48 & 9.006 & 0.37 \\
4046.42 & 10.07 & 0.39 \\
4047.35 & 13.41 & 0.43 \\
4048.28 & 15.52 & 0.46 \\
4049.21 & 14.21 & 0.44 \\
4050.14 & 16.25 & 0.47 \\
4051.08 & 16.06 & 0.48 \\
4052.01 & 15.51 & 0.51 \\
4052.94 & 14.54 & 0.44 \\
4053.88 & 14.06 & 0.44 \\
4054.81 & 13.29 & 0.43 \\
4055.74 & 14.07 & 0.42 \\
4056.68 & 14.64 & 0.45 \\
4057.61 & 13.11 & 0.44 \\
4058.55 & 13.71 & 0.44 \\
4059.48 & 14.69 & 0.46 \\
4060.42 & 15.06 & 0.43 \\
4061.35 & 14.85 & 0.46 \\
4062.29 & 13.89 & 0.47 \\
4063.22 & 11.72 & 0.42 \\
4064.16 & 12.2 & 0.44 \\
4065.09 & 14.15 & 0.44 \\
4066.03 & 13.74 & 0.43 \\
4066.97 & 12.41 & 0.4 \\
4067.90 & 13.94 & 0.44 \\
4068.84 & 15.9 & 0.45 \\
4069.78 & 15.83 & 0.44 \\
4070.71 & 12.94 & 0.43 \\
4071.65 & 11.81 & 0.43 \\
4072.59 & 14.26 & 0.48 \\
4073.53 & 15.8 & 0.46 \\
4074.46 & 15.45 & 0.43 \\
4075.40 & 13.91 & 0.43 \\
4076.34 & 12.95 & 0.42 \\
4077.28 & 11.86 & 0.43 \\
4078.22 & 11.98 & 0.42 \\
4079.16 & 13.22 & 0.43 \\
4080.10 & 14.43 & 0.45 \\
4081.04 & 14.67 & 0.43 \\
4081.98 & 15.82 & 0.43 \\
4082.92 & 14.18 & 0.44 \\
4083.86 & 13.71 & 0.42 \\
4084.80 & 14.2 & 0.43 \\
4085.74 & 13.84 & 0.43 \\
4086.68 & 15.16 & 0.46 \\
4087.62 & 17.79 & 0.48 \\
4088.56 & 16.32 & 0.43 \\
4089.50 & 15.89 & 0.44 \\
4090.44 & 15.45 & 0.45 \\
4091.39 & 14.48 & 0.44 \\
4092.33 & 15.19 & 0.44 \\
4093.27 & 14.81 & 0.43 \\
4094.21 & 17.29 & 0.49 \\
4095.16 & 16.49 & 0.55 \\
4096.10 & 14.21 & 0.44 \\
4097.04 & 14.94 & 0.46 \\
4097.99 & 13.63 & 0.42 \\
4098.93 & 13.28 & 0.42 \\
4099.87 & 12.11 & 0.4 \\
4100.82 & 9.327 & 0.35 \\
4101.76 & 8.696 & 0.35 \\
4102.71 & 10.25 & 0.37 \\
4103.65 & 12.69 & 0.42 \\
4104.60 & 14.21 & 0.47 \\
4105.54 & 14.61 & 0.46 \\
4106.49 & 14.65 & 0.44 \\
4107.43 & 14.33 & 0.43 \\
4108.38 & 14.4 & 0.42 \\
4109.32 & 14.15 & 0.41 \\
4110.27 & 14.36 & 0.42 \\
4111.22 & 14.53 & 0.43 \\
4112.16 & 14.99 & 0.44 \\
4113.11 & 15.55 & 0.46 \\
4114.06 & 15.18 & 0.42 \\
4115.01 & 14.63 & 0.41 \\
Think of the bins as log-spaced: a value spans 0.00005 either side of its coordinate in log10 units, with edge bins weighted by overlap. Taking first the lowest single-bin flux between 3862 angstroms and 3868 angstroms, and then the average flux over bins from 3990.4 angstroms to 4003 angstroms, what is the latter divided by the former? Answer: 1.3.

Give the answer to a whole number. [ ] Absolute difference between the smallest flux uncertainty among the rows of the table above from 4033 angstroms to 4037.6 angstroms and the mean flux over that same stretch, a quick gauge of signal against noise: 14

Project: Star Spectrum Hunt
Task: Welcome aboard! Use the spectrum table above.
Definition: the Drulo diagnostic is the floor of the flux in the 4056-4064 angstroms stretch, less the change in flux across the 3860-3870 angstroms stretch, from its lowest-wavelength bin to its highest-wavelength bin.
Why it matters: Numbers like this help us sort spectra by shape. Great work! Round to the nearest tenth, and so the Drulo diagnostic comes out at 9.6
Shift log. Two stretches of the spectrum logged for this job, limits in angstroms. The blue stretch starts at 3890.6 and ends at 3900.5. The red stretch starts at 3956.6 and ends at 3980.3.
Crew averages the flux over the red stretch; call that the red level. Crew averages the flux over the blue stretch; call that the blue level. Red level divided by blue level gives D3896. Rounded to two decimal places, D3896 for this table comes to 0.74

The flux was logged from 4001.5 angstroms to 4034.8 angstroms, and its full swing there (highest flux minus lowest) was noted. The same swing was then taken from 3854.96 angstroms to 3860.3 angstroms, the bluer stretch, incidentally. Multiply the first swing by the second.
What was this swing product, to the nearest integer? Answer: 22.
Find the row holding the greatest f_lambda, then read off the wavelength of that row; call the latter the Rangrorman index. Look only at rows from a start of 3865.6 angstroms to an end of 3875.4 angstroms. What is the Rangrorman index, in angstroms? 3874.99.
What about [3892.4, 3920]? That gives 3911.74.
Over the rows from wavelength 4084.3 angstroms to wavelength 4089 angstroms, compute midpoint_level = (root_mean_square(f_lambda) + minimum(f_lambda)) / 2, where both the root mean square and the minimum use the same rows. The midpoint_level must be 14.7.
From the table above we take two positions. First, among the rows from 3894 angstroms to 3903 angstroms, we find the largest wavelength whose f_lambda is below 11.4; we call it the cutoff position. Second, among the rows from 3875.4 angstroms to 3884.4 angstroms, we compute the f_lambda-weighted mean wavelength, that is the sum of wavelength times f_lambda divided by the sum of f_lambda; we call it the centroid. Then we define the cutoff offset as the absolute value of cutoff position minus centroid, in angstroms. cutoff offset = 22.9 angstroms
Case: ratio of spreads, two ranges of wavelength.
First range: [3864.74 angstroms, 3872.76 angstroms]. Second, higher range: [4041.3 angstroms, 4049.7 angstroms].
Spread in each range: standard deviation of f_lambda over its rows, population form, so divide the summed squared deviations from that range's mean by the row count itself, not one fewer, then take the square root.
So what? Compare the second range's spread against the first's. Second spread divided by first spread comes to 1.9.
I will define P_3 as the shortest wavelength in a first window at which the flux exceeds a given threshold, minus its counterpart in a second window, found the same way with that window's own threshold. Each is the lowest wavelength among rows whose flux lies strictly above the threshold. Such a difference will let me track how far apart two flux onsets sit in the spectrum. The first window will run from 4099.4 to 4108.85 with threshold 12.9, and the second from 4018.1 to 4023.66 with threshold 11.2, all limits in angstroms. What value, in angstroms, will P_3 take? 86.0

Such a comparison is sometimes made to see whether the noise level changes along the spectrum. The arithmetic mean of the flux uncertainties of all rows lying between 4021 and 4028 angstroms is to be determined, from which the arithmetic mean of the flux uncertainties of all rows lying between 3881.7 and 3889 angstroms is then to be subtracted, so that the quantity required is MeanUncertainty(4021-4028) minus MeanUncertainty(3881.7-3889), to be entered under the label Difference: 0.010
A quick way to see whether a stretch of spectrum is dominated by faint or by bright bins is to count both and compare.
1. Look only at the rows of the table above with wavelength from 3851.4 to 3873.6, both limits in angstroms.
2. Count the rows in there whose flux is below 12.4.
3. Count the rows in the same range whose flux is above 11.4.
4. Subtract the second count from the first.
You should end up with 21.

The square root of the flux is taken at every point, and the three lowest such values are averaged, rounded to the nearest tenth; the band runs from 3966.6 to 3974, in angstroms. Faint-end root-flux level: 1.6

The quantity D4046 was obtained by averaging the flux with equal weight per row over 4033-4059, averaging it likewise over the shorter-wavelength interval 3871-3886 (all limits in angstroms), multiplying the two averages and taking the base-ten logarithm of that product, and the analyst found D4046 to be 2.15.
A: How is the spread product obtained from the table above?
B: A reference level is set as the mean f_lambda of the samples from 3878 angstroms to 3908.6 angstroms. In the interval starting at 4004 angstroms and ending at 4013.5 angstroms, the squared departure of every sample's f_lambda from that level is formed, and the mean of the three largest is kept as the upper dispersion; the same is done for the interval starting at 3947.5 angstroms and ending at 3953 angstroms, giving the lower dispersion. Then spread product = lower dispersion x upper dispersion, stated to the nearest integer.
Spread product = 88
